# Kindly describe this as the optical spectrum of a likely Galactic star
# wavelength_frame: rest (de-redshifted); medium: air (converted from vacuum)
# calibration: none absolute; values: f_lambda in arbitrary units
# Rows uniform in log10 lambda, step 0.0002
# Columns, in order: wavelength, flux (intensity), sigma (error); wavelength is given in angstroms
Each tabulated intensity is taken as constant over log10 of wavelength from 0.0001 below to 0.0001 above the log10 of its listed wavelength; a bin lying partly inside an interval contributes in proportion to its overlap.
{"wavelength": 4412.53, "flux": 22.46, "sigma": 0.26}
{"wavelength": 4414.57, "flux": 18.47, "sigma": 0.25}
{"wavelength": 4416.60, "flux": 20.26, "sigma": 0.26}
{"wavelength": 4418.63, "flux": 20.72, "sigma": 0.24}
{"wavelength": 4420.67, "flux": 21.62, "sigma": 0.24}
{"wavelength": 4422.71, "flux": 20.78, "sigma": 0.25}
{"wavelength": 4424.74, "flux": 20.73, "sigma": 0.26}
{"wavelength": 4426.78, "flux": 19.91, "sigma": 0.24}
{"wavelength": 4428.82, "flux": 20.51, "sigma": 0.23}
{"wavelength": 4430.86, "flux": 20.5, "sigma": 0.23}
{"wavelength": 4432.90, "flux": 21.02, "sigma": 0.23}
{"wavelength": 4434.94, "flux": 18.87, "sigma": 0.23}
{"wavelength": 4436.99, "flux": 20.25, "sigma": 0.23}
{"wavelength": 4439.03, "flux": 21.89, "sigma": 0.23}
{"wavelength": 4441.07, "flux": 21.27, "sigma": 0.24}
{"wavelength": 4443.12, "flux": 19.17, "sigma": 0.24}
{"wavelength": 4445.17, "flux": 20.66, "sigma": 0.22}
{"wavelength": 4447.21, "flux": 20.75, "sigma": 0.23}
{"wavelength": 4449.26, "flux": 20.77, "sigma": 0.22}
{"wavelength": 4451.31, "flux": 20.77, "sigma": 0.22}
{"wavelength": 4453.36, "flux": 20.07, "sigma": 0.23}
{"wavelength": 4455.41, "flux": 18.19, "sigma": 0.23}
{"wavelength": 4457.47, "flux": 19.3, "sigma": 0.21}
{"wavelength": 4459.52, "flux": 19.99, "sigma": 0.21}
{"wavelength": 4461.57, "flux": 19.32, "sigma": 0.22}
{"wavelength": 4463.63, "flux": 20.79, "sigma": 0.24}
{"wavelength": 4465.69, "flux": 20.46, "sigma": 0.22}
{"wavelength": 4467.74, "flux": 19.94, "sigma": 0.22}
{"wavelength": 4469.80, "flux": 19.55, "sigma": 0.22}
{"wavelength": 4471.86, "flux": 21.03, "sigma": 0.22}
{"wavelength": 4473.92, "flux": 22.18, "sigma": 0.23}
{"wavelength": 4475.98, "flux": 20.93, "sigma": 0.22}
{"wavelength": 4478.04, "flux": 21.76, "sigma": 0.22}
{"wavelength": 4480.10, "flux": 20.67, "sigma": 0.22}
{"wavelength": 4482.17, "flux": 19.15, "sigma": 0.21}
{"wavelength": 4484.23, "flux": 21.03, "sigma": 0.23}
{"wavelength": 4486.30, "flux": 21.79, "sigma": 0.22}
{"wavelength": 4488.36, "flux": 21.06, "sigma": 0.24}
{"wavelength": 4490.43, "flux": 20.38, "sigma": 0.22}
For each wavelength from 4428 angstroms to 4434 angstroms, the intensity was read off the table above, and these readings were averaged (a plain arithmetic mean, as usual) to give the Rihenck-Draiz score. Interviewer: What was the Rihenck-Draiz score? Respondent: 20.7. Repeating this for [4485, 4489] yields 21.4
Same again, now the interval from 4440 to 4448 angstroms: 20.5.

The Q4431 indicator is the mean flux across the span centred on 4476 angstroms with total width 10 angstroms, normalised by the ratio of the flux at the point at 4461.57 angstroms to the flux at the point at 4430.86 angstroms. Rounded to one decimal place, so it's 22.6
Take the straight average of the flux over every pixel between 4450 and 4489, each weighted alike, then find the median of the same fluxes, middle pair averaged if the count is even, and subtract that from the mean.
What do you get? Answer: -0.25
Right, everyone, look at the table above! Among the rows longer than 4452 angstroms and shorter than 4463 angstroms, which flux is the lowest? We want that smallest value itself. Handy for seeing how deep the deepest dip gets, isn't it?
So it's 18.19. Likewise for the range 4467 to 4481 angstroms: 19.55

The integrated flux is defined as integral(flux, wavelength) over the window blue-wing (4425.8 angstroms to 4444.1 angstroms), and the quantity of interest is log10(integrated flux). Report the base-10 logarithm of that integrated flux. 2.57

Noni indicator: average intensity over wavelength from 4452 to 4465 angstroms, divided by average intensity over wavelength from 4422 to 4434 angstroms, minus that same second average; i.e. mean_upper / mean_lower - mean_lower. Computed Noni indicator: -19.62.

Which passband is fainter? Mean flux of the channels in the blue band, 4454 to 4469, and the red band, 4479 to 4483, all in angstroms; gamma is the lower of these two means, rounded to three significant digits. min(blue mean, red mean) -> 19.7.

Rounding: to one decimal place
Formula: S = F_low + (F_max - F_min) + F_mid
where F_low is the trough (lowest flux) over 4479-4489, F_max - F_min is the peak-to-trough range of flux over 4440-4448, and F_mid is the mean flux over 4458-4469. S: 41.3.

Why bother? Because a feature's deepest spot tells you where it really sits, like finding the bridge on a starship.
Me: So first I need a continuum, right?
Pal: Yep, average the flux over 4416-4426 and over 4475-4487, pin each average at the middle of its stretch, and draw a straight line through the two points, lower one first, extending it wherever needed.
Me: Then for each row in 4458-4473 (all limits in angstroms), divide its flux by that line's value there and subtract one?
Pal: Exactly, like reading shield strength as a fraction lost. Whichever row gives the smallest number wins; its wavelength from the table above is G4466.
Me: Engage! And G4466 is 4461.57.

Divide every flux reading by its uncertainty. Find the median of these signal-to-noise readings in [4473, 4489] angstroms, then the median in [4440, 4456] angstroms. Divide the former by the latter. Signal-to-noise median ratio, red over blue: 1.06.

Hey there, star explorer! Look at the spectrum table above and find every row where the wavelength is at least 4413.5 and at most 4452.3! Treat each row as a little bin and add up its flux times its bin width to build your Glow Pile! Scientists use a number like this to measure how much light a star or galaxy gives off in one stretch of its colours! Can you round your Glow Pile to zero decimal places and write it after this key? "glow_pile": 794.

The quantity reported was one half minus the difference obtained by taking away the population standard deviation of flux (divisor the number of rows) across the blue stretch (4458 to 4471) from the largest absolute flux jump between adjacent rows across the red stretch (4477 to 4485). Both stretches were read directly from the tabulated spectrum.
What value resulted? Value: -0.9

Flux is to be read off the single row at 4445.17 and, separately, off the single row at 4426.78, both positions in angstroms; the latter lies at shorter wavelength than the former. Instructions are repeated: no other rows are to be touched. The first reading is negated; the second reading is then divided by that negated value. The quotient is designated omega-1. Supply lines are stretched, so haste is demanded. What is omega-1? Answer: -0.96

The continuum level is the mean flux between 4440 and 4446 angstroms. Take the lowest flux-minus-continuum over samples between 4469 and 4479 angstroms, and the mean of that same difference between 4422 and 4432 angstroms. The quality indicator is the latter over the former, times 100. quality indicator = -15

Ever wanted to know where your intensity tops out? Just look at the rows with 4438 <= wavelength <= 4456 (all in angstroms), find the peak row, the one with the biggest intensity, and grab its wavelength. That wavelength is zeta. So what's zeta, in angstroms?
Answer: 4439.03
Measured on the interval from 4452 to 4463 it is 4453.36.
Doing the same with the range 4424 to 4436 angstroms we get 4432.90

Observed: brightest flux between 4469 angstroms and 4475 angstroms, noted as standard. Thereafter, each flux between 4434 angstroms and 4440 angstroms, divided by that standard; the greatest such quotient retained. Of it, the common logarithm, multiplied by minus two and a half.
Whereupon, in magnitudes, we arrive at 0.01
